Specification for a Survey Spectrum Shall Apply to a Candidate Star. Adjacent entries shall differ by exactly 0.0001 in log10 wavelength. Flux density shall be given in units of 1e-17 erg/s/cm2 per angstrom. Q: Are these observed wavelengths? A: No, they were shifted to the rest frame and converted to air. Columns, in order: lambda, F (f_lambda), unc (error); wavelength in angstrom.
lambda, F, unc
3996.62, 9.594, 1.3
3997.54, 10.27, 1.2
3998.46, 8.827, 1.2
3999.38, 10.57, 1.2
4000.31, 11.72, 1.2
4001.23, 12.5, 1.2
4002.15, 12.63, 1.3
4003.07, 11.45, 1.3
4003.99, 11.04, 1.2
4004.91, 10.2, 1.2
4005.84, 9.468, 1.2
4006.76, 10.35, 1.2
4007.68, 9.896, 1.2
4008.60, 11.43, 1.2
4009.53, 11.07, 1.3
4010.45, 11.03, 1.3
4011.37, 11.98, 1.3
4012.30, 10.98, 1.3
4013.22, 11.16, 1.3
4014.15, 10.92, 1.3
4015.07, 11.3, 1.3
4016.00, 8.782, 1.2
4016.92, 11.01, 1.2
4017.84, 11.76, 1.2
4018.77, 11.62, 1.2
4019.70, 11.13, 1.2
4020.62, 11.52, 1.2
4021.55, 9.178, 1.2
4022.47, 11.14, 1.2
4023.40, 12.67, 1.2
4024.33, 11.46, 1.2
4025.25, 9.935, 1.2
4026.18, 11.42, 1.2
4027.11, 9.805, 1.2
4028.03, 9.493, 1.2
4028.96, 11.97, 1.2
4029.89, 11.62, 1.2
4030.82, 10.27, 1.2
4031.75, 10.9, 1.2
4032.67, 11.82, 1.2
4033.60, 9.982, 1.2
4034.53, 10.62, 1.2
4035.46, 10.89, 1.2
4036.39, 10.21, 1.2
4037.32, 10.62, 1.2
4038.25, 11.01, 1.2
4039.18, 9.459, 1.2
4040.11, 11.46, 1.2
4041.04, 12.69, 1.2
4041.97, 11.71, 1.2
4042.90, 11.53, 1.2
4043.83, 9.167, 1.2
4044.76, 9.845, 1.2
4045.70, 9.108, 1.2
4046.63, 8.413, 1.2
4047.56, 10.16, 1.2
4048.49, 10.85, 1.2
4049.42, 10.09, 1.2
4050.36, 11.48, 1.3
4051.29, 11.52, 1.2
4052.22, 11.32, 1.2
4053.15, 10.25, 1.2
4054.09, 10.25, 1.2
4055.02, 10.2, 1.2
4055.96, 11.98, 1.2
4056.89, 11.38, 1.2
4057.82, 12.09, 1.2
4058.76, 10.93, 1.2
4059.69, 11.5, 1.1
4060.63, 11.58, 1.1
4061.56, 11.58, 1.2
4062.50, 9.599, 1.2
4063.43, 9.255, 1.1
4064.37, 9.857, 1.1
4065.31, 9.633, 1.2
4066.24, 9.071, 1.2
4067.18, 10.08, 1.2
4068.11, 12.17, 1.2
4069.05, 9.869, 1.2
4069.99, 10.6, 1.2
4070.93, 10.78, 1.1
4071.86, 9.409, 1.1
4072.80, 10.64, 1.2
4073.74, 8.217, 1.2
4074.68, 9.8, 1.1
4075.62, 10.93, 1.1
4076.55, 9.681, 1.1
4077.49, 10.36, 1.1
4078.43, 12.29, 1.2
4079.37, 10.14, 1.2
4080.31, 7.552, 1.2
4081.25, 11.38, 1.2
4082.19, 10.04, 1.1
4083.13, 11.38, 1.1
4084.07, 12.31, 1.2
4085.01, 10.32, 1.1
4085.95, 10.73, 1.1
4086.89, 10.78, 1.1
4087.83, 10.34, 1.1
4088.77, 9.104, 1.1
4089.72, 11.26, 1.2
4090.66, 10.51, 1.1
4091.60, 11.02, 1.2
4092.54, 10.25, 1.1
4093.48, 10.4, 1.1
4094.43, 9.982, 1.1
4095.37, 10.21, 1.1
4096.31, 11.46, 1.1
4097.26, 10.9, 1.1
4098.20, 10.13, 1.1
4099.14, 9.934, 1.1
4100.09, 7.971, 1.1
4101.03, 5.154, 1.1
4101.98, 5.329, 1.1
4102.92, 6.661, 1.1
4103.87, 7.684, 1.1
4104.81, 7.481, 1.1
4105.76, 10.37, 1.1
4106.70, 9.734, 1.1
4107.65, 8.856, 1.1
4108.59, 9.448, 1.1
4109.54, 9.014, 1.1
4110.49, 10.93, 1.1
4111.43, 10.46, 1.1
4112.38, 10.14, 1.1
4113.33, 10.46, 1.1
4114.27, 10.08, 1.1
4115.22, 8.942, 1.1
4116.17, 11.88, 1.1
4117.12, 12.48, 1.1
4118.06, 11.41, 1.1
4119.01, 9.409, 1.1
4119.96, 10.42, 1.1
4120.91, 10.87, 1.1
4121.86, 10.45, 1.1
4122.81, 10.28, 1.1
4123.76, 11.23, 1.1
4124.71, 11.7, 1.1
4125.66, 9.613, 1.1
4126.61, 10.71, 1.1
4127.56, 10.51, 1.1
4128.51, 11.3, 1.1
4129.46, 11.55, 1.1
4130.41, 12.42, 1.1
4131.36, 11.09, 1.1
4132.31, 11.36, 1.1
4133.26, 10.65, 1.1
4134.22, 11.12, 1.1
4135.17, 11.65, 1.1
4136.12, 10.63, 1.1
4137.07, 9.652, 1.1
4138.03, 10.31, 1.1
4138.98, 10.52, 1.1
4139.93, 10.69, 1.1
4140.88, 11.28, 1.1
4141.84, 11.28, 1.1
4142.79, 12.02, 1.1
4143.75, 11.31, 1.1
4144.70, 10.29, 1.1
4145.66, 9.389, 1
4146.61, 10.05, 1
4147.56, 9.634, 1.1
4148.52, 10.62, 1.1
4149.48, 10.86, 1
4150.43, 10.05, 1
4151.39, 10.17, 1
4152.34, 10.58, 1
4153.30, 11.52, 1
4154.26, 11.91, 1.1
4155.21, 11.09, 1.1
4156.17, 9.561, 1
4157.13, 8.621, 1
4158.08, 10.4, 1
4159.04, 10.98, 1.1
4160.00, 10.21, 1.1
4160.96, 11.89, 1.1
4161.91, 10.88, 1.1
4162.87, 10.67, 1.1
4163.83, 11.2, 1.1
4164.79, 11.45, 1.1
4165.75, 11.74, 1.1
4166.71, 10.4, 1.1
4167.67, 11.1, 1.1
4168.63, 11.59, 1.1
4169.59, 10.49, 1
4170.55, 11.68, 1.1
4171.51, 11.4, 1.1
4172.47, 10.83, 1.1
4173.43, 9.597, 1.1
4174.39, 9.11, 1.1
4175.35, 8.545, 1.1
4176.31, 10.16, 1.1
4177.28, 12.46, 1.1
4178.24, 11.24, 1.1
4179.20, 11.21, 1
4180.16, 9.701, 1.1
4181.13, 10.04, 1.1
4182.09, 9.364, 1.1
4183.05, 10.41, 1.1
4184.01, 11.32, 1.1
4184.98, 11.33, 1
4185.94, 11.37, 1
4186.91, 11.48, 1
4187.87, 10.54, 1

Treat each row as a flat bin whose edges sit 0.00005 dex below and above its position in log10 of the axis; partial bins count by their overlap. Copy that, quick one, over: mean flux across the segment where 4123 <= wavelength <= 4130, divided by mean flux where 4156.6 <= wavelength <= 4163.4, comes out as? 1.04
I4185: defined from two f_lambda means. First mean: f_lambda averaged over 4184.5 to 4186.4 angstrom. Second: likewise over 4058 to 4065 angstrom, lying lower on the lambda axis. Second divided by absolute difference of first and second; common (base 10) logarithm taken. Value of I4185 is 1.16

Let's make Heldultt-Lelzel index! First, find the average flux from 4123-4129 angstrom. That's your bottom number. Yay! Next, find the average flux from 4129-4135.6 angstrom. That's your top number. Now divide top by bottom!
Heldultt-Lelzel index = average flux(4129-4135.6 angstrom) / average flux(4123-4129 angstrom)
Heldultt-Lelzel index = 1.05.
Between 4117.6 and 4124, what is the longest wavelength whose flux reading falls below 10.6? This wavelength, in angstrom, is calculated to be 4122.81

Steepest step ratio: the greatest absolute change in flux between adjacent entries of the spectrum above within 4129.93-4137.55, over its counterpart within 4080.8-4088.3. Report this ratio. 0.7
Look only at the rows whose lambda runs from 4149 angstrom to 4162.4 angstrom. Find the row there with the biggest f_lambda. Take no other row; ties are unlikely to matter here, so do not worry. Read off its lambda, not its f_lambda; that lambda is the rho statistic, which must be 4154.26 angstrom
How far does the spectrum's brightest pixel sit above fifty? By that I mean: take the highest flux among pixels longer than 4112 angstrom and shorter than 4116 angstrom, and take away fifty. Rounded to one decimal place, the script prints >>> -39.5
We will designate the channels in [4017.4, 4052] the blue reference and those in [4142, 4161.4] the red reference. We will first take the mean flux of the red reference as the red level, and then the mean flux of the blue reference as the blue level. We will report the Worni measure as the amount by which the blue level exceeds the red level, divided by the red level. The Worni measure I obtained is 0.020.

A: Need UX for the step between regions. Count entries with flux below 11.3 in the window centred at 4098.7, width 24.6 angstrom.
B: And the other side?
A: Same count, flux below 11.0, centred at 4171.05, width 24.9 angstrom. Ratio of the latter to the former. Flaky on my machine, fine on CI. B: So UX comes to 0.60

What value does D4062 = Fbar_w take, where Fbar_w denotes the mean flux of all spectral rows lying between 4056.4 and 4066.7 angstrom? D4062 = 10.6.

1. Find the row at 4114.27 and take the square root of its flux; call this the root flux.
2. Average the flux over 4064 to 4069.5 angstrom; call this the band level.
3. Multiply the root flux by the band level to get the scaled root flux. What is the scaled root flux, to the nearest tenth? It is 32.1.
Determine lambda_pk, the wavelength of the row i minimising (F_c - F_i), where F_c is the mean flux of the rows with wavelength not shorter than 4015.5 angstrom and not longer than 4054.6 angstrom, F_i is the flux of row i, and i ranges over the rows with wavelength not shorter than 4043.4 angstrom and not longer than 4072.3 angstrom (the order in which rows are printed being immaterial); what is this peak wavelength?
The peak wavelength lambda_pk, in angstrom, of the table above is 4068.11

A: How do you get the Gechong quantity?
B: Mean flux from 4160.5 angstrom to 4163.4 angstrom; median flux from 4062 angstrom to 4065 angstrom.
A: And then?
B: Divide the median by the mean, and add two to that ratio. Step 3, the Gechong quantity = 2.86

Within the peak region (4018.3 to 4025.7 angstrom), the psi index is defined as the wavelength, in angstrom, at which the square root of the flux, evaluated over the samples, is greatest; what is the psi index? 4023.40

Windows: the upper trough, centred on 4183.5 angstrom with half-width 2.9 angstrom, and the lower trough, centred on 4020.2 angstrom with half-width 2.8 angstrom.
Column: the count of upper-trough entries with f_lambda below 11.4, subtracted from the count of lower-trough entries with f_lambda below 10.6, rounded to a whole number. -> -5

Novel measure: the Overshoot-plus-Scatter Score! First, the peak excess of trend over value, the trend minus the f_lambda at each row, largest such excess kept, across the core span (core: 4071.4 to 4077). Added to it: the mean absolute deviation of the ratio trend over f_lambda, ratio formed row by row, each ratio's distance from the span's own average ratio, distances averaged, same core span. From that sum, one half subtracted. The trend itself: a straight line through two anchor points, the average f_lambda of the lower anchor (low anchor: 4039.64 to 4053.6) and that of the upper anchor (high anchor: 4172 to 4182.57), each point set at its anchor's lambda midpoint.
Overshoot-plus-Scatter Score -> 1.9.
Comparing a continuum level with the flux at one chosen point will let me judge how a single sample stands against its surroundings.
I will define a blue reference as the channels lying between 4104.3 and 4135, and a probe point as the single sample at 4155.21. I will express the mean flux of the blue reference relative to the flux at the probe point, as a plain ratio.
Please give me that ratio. 0.95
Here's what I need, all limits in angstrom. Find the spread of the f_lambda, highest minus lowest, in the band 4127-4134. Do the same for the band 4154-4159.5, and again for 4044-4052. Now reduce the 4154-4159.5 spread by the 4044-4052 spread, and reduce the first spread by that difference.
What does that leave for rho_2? 1.7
